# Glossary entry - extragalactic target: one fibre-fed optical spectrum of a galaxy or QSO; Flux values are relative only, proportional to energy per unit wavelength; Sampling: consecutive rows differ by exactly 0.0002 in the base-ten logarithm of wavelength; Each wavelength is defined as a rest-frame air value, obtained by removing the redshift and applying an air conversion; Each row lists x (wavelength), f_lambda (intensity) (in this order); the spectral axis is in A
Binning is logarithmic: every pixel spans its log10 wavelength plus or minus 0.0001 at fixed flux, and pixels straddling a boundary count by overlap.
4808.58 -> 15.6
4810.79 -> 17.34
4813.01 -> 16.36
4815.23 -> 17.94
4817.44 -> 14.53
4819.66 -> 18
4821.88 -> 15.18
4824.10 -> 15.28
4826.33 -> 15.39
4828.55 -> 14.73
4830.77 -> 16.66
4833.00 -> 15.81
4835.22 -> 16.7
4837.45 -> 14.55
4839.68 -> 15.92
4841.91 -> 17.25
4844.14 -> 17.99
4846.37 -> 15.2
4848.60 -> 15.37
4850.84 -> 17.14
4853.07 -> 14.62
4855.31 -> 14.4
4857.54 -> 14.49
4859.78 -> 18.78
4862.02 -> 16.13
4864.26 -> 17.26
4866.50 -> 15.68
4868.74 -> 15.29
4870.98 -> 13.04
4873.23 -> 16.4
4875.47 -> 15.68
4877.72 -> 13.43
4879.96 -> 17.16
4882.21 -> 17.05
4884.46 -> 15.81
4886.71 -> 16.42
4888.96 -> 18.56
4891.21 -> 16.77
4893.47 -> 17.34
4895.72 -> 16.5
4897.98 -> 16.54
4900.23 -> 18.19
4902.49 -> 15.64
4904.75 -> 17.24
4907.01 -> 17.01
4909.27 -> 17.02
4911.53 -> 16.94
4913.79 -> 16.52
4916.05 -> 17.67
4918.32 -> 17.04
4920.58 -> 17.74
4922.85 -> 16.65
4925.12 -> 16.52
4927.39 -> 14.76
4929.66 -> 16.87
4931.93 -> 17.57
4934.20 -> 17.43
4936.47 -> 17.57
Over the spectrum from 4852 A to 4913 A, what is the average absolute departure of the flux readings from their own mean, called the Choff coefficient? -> 1.10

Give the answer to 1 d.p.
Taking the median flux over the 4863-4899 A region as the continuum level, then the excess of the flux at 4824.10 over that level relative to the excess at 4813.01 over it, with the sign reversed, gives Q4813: -11.8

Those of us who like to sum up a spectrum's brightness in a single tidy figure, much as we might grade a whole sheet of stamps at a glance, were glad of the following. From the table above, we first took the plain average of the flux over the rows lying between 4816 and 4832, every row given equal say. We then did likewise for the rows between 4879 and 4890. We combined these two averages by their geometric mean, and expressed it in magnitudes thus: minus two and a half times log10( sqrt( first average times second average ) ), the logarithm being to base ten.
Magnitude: -3.03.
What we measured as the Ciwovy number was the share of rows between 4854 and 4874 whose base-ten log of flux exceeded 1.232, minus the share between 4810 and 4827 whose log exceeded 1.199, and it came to -0.28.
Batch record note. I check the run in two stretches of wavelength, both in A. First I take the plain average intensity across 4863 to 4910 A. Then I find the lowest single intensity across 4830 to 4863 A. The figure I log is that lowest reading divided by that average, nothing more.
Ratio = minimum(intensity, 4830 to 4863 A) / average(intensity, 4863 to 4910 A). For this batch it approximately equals 0.879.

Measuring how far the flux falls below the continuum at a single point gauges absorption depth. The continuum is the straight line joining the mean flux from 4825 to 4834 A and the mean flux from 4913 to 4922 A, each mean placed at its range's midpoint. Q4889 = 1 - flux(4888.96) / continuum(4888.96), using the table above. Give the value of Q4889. -0.11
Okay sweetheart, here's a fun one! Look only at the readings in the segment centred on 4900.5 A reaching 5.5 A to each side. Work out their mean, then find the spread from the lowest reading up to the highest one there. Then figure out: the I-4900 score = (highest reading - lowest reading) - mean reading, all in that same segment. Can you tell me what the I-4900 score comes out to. -14.3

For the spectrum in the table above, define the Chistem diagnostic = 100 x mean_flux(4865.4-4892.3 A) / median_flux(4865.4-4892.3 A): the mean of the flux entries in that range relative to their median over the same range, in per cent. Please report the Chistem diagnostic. 99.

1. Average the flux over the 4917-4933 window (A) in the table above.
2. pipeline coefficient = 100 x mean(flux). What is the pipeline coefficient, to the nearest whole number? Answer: 1674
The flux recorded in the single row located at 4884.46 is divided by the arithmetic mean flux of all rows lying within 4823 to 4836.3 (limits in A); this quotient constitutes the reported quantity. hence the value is 1.00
